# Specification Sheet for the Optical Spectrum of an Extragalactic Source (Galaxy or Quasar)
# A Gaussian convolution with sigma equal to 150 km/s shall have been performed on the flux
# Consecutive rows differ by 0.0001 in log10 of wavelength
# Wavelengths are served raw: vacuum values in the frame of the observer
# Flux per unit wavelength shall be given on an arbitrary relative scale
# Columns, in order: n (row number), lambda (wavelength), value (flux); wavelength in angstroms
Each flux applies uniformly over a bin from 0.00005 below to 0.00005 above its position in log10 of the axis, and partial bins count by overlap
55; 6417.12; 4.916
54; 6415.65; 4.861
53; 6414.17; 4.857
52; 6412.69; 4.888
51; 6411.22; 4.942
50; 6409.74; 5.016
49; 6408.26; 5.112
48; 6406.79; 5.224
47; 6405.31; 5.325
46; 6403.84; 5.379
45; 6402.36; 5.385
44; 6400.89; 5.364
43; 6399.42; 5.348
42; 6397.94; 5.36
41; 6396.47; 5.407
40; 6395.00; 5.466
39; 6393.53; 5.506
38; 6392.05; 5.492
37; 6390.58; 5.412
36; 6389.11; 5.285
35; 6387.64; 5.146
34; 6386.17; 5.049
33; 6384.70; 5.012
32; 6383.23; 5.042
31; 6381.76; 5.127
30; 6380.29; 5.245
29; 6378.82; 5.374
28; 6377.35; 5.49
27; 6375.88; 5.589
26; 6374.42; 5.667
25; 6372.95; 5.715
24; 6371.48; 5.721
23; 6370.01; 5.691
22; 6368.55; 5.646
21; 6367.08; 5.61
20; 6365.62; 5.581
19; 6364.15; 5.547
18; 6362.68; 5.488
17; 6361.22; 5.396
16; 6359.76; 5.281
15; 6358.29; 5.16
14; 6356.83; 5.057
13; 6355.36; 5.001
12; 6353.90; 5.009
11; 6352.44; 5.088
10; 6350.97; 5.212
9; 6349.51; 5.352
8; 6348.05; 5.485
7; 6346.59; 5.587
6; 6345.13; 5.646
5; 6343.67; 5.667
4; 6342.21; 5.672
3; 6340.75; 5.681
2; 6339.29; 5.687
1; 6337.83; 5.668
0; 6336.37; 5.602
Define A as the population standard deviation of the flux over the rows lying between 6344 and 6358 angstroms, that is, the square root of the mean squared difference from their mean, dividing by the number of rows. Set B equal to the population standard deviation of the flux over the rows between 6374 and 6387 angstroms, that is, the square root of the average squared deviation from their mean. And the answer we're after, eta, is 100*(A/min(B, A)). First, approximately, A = 0.24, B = 0.24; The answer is 101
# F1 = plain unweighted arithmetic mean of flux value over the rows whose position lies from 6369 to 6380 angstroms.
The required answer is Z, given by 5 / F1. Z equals 0.89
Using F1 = 5.61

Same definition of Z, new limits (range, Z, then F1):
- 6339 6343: 0.88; 5.68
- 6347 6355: 0.96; 5.23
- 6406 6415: 1.00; 5.01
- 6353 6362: 0.97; 5.15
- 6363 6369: 0.89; 5.60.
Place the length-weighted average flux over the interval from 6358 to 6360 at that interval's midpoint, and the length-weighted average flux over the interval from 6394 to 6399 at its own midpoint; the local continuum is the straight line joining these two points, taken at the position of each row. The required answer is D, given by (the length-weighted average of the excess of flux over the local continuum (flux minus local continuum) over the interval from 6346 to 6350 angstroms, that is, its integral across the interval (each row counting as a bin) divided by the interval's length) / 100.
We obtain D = 0.0034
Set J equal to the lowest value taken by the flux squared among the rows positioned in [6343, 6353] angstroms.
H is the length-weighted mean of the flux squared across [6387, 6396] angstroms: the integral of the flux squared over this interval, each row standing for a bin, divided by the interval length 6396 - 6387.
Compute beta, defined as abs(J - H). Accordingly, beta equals 3.2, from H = 29.0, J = 25.9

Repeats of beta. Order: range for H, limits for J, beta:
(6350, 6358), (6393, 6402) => 2.7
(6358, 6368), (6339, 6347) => 1.5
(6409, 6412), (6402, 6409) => 1.4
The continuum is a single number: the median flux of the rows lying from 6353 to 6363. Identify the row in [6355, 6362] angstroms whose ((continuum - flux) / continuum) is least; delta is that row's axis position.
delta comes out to 6361.22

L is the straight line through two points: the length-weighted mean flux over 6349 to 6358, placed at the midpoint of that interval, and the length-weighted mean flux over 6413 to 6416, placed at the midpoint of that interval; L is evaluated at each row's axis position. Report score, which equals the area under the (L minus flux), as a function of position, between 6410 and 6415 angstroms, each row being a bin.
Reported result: 0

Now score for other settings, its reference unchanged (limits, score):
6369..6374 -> -3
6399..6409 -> -4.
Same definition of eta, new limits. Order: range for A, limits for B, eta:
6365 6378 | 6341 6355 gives 100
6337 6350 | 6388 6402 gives 157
